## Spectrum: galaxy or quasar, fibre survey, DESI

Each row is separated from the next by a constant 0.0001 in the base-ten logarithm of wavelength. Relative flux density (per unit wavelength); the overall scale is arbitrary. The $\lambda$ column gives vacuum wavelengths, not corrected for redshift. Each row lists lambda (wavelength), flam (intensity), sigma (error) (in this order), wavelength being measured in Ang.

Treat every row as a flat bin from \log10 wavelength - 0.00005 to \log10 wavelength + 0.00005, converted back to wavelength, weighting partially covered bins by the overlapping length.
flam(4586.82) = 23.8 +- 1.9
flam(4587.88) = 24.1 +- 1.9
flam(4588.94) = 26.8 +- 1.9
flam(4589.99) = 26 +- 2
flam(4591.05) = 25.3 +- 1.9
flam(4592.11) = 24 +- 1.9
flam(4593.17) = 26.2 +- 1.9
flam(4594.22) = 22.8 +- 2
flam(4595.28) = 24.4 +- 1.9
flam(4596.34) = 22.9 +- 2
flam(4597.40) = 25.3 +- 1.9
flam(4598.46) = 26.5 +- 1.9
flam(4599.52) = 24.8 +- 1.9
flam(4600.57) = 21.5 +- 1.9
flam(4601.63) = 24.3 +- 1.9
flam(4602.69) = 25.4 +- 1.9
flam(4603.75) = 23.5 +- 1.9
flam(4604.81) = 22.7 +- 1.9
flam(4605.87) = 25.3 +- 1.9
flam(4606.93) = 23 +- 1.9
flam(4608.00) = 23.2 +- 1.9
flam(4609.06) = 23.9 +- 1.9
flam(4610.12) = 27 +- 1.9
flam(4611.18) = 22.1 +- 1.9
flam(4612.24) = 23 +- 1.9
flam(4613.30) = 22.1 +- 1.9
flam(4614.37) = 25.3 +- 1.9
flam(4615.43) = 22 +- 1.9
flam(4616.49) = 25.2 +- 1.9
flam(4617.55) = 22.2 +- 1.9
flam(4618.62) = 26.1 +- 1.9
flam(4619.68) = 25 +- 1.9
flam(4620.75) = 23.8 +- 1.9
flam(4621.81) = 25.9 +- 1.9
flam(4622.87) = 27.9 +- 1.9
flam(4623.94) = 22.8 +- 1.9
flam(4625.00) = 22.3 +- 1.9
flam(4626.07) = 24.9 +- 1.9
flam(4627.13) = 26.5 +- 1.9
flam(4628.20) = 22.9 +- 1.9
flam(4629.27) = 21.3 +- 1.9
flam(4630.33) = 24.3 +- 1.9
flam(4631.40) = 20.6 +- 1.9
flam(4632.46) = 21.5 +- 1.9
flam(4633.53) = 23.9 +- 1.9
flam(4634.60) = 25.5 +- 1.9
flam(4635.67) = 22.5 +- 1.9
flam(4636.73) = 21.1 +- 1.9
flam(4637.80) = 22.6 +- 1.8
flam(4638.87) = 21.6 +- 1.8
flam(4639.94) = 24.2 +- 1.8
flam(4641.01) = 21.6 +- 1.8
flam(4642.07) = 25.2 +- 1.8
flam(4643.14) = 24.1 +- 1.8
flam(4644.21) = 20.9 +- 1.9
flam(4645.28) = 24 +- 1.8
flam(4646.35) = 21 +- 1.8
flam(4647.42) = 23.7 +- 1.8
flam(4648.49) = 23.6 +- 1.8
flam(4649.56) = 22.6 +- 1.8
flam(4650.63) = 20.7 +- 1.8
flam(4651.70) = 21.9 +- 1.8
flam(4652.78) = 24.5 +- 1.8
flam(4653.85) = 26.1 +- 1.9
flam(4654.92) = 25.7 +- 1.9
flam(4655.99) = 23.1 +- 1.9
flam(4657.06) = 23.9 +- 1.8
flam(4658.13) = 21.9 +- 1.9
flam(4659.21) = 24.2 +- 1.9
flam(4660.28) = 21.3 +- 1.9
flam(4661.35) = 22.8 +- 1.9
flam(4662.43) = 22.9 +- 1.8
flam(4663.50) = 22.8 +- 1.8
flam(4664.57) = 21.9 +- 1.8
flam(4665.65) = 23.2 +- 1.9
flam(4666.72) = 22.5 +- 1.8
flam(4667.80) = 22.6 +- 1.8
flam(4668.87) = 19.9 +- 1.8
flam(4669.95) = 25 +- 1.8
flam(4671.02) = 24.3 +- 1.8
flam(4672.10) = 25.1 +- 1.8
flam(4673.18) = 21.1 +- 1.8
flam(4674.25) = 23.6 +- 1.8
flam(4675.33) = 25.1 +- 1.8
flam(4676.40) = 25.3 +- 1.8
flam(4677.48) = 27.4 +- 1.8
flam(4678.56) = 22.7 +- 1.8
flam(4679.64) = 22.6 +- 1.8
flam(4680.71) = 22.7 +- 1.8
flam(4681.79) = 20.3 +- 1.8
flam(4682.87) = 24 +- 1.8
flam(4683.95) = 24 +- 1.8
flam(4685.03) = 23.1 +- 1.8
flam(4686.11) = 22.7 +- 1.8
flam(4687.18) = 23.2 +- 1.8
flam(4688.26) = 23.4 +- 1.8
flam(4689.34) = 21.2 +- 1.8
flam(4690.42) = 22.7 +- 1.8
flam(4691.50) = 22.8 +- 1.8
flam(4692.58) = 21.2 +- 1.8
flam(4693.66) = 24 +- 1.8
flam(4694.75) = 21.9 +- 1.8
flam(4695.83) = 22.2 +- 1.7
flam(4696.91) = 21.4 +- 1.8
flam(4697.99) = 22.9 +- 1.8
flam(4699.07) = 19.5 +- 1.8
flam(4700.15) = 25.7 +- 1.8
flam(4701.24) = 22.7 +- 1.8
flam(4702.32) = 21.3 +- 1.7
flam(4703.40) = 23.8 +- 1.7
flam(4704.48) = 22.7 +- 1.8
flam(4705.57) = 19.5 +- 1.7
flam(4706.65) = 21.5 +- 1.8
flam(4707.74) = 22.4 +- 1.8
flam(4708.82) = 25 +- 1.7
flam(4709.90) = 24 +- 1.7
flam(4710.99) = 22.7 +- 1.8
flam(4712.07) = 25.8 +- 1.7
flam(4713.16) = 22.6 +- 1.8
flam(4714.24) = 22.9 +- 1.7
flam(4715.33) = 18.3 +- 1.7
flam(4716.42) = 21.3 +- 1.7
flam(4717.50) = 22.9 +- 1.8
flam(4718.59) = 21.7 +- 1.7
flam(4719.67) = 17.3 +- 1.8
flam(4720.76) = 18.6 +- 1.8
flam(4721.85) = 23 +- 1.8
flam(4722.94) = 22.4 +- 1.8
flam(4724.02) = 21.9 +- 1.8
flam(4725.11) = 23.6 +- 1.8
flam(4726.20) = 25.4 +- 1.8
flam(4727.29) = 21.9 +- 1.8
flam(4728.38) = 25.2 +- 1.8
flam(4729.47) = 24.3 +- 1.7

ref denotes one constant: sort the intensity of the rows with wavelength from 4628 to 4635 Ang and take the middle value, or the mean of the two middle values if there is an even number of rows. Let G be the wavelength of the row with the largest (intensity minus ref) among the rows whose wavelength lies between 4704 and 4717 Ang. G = 4712.07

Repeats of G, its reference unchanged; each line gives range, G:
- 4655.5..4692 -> 4677.48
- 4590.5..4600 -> 4598.46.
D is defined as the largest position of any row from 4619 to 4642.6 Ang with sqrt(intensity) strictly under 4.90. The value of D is 4641.01 Ang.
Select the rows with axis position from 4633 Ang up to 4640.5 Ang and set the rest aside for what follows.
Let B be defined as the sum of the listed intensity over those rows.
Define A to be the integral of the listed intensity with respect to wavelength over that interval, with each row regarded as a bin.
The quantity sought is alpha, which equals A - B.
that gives 11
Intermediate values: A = 173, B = 161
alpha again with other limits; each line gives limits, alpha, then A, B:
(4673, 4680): 1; 169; 168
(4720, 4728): 22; 178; 157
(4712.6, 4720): 9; 156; 147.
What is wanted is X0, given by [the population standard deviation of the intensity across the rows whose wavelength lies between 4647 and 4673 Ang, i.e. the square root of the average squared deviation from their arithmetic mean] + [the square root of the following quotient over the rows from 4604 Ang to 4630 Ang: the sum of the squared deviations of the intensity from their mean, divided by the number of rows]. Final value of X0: 3.28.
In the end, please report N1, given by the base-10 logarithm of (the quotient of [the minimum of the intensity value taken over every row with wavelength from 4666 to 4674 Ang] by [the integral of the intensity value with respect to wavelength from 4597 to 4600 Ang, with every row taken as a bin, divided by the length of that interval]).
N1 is -0.11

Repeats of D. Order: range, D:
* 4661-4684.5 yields 4683.95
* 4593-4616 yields 4615.43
